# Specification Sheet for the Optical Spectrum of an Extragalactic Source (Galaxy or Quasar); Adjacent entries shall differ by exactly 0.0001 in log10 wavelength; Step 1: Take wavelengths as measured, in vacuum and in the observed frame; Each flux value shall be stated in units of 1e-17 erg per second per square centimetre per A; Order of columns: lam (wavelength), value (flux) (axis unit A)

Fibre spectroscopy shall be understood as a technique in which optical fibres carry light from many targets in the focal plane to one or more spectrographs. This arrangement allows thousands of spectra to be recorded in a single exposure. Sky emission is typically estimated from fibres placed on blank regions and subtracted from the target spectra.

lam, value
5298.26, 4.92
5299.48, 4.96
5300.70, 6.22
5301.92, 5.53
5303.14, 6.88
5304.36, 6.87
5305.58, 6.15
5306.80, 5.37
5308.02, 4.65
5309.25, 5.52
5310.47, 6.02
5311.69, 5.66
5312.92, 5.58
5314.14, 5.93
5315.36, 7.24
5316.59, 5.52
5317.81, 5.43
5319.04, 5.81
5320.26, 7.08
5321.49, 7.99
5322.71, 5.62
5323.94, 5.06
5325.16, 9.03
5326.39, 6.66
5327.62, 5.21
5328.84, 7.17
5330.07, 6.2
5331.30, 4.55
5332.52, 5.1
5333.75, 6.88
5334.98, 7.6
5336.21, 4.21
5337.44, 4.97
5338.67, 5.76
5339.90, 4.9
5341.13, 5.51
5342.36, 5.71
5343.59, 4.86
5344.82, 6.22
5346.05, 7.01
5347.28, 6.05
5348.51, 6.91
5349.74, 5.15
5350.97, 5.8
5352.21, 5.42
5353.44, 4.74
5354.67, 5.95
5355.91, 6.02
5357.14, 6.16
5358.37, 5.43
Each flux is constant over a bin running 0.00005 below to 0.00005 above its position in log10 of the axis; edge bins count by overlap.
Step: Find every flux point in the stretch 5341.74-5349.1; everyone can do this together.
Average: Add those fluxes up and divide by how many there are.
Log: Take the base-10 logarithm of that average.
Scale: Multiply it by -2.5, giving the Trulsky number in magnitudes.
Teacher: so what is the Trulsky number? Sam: -1.97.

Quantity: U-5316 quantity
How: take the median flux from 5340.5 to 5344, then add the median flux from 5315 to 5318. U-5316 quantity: 11.0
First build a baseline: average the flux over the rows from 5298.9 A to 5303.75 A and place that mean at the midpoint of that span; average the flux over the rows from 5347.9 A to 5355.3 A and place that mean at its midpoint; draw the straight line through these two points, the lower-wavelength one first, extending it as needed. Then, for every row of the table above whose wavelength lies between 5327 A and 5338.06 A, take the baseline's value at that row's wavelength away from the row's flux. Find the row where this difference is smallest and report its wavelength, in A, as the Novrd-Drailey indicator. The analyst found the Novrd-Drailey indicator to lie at 5336.21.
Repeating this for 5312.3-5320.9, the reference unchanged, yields 5317.81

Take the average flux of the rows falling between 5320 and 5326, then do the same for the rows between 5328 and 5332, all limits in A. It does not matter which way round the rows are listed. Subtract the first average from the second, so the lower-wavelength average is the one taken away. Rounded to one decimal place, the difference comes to -1.0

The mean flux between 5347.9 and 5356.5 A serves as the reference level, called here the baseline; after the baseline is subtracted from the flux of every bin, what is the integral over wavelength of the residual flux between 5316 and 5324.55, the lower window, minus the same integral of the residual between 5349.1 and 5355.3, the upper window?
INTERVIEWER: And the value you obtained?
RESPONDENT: 5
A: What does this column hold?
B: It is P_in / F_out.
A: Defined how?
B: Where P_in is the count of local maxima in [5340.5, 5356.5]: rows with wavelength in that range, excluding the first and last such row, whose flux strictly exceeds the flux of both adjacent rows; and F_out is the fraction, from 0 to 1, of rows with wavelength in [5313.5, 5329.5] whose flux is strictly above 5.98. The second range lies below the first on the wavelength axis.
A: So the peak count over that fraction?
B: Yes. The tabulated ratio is 8.7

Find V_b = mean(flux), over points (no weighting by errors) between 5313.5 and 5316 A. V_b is 6.6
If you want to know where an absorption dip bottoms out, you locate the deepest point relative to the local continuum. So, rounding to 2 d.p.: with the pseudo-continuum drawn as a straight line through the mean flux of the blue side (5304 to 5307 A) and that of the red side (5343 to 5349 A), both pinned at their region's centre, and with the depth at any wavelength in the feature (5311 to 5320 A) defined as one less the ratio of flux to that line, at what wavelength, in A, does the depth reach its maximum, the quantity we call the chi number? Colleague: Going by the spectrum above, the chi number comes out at 5317.81 A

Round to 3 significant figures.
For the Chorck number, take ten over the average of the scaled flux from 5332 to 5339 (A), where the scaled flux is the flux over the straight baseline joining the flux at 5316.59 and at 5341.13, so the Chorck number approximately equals 9.58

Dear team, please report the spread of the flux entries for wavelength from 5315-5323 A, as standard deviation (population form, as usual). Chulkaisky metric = 1.0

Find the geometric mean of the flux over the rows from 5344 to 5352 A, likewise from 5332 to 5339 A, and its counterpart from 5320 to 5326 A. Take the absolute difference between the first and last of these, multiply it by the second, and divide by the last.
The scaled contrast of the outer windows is 0.53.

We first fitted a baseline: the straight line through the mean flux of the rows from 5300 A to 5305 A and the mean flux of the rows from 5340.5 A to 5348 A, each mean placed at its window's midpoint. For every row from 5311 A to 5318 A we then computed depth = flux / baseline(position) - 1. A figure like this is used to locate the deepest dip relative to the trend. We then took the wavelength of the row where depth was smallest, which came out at 5317.81 A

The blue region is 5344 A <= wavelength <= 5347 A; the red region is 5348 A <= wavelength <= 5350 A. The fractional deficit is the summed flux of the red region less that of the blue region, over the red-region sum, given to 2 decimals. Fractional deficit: -0.10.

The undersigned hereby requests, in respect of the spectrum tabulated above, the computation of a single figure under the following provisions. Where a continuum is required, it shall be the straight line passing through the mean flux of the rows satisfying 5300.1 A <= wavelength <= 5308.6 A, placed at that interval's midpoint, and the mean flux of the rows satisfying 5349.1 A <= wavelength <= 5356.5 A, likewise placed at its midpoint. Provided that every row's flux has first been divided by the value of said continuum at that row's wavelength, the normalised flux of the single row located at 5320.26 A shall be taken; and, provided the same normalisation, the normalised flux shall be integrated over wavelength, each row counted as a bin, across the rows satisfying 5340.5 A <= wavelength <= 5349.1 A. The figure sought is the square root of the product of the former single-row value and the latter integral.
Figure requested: 3.4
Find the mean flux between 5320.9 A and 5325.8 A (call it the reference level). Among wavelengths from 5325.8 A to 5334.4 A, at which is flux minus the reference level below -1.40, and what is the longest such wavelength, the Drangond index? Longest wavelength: 5332.52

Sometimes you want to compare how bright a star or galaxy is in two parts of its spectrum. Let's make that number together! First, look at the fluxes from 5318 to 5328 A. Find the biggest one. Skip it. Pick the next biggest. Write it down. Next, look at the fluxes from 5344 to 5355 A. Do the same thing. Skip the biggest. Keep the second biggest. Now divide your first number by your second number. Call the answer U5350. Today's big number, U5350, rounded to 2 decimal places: 1.16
